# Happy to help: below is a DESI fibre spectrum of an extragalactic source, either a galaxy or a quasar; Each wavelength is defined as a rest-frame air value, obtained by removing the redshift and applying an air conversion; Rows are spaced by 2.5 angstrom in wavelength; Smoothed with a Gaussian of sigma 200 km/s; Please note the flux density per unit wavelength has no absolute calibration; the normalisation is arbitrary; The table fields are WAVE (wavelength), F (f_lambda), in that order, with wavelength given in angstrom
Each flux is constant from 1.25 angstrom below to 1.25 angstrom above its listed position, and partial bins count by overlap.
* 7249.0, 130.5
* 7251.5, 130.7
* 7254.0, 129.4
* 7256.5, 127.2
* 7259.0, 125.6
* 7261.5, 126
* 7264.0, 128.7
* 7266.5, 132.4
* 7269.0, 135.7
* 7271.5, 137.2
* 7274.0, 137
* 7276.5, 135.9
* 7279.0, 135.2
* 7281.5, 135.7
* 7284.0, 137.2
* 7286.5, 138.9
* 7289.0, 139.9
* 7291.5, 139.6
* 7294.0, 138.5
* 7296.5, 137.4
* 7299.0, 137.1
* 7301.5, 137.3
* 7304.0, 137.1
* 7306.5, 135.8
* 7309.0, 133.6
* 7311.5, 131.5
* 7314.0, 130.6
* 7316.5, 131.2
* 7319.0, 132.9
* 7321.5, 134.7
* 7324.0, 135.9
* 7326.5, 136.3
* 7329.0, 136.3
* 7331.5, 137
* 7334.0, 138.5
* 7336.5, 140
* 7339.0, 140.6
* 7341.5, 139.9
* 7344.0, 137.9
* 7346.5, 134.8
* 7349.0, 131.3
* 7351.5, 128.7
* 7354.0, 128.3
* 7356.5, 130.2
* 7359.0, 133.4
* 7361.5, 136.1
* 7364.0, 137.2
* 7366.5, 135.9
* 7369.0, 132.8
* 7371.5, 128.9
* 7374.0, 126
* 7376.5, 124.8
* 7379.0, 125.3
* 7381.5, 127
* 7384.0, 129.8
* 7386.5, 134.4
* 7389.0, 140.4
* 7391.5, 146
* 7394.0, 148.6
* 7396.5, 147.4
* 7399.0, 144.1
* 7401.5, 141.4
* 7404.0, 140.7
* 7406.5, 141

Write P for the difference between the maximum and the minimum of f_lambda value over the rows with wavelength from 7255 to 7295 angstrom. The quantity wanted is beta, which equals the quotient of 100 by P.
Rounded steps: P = 14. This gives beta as 7.0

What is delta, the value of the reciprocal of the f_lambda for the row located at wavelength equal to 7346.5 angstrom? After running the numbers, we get 0.0074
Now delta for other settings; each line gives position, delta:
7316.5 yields 0.0076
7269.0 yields 0.0074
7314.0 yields 0.0077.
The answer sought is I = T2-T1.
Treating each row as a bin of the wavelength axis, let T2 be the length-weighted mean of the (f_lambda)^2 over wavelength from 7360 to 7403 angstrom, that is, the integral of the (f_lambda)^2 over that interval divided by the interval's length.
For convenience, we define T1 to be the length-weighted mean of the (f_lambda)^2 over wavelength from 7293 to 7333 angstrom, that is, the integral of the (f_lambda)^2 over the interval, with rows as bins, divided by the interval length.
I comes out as 181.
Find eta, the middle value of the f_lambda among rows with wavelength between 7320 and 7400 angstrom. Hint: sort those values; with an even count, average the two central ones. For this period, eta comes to 135.9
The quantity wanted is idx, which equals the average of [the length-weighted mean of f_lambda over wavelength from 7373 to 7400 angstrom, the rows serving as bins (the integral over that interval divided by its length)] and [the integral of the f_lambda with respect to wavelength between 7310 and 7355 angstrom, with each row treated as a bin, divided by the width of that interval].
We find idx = 135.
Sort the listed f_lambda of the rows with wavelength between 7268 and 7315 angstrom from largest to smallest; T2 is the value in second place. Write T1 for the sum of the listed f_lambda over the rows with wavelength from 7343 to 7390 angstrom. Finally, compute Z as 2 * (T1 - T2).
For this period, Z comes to 4727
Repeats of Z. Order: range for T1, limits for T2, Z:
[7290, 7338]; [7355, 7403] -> 4868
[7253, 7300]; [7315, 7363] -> 4829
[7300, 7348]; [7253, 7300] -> 4885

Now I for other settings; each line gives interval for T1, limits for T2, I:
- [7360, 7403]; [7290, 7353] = -23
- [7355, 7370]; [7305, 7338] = 221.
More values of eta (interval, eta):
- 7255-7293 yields 135.7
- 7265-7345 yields 137.0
